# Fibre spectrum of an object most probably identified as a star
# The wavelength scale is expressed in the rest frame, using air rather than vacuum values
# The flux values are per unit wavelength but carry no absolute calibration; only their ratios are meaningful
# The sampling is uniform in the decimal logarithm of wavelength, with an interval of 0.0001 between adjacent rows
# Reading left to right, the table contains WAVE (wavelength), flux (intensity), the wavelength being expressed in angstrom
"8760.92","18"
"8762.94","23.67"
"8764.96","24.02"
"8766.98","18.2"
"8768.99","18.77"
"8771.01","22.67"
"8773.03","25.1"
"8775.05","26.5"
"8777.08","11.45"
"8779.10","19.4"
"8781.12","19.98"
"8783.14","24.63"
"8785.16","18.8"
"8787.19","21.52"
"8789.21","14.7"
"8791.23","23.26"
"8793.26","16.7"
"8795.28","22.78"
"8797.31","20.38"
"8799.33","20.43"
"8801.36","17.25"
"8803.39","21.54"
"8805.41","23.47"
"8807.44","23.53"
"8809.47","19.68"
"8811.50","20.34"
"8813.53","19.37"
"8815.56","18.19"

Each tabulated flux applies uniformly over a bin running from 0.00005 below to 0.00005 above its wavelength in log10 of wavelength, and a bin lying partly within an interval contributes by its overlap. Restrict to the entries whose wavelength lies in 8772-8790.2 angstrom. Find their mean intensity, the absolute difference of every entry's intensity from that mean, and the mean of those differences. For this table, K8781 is 3.7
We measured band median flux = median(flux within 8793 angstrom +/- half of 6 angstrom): 22.8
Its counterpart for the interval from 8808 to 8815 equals 19.7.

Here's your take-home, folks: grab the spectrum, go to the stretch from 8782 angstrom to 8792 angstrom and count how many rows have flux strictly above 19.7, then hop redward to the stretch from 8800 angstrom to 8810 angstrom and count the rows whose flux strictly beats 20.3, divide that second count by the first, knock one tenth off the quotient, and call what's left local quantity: 0.90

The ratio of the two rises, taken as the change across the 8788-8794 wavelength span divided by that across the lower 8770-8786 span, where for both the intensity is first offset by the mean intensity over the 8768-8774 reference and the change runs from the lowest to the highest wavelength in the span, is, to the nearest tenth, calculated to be -0.5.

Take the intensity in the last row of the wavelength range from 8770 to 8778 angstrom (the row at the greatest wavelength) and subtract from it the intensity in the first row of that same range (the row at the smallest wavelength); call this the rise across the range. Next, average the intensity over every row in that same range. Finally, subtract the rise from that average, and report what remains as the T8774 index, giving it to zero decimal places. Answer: 33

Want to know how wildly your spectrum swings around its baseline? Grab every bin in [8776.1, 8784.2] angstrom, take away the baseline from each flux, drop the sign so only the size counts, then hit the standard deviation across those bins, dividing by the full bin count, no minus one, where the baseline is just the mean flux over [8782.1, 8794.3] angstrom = 3.4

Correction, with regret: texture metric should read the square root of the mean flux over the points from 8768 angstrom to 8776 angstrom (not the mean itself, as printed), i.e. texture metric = 4.82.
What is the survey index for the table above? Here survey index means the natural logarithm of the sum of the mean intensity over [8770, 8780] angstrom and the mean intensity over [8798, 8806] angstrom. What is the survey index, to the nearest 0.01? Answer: 3.73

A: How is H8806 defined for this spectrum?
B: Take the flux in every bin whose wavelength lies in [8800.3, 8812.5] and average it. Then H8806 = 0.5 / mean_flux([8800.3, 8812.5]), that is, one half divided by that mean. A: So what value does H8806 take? 0.024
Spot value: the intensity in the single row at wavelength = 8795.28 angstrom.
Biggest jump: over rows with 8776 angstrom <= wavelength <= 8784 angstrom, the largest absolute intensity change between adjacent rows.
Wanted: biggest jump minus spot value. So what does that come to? -15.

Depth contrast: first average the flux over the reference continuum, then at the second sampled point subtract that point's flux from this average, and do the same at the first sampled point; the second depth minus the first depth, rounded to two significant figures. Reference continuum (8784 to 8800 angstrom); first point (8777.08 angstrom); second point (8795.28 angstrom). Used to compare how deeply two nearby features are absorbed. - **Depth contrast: -11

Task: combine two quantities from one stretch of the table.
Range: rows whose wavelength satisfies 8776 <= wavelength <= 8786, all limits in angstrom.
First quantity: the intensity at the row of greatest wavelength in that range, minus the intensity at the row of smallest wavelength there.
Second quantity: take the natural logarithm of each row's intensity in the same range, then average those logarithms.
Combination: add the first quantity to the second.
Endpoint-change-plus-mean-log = 10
